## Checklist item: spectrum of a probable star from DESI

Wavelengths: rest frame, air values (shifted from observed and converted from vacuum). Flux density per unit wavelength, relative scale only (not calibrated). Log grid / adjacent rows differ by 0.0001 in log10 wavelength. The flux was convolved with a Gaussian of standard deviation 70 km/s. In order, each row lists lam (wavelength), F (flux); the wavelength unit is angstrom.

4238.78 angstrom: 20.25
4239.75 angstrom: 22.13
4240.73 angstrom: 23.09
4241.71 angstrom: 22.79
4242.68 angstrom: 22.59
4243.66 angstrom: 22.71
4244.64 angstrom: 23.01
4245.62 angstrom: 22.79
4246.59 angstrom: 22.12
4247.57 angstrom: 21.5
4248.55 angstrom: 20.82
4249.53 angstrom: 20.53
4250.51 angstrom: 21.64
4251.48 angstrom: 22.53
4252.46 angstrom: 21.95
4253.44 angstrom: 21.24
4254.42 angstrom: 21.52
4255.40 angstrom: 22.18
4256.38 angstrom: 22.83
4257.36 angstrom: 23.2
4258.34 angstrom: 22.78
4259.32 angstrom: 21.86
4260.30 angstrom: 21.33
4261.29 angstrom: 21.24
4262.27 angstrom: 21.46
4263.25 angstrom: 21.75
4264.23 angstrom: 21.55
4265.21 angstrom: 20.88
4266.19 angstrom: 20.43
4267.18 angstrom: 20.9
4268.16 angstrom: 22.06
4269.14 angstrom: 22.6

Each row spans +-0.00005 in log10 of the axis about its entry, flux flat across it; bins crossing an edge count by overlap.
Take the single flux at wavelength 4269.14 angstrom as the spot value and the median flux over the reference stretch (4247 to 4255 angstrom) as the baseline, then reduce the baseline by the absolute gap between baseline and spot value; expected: 20.4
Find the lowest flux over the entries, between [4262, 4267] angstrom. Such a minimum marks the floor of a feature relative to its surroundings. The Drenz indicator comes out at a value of 20.43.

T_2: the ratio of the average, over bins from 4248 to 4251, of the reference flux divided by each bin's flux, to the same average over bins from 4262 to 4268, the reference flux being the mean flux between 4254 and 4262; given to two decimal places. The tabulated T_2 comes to 1.01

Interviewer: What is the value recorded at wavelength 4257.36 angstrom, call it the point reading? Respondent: 23.2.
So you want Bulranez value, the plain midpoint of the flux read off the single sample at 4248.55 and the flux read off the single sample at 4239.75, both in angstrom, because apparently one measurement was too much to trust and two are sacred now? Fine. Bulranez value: 21.5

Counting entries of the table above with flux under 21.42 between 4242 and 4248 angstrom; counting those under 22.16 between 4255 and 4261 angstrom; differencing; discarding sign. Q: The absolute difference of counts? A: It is 2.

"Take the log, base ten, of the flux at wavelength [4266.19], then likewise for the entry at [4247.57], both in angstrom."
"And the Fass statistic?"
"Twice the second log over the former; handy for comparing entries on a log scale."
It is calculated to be 2.034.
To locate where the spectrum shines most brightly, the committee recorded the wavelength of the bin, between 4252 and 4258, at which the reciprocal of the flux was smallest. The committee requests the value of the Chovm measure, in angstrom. 4257.36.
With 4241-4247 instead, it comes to 4244.64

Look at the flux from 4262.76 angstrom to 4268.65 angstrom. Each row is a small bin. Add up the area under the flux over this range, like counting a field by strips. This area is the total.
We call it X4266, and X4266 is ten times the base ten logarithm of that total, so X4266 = 21.0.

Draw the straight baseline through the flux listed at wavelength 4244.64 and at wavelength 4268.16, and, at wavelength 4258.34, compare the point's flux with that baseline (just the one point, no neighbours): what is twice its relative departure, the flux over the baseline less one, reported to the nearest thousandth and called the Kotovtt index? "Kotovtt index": 0.029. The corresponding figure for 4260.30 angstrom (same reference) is -0.094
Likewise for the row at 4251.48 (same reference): -0.018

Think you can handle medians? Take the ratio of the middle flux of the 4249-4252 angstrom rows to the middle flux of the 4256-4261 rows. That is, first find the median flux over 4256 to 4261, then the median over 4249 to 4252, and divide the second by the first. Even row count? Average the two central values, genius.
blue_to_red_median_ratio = 0.95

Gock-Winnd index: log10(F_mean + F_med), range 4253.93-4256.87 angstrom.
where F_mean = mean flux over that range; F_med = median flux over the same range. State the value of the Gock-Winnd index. 1.65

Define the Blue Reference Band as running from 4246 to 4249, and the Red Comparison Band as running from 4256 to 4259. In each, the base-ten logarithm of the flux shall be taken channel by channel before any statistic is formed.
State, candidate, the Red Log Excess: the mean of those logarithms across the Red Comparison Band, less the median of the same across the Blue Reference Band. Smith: 0.028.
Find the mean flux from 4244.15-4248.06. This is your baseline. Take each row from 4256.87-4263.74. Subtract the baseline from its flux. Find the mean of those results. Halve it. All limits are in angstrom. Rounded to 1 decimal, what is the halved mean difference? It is -0.2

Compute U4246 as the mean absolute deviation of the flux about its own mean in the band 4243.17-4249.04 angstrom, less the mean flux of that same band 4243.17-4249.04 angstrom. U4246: -21.5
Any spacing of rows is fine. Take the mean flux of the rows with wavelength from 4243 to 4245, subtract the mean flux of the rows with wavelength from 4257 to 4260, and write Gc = 0.2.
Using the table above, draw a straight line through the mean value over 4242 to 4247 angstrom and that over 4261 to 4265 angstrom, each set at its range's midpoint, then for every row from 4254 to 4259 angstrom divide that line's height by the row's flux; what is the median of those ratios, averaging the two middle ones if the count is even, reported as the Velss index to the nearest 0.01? 0.96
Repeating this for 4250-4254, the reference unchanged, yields 1.02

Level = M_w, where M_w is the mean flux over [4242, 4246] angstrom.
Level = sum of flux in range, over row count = 22.8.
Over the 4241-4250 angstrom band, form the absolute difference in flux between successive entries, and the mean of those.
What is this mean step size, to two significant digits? 0.39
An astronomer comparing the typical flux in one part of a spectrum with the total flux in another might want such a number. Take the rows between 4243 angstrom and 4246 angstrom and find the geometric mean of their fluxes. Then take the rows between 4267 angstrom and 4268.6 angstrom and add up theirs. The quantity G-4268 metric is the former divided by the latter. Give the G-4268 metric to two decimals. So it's 0.53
